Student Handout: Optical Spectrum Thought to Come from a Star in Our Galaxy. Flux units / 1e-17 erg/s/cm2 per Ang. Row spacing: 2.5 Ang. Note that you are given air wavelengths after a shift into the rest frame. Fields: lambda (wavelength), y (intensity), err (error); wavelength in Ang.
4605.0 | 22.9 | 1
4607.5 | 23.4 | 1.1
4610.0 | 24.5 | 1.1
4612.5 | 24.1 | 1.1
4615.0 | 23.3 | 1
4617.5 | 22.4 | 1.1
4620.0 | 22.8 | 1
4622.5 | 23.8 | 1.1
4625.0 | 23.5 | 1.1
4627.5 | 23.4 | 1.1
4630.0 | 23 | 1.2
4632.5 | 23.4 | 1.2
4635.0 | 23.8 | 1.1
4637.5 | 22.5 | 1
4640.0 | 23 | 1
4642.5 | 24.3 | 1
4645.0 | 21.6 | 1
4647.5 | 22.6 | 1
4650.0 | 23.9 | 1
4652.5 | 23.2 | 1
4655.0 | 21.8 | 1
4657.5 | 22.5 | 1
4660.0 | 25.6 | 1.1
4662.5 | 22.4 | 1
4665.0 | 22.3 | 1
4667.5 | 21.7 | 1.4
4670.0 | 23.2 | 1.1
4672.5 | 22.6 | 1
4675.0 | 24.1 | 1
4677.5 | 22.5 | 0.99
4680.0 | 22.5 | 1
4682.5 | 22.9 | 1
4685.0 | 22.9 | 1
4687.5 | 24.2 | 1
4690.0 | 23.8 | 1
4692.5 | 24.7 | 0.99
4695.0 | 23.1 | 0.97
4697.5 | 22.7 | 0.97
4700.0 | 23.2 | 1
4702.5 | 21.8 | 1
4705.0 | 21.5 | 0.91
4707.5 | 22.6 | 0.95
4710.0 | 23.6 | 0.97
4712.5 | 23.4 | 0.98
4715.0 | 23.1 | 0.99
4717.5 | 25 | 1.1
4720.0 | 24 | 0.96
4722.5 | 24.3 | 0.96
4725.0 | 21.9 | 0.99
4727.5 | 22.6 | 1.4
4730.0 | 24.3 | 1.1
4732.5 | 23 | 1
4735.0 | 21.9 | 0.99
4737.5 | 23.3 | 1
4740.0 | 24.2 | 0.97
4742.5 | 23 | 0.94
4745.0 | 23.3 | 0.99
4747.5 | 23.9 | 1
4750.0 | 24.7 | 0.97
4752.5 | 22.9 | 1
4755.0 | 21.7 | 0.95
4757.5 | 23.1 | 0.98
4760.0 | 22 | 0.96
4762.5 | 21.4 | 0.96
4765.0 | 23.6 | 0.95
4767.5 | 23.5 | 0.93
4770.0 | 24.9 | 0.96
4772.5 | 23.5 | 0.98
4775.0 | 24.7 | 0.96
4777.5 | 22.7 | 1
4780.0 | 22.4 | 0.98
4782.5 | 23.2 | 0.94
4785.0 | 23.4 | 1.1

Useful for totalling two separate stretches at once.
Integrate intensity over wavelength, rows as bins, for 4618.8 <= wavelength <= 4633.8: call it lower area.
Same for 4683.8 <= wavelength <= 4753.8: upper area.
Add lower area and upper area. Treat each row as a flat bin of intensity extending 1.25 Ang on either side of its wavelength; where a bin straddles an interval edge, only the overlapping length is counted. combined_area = 1982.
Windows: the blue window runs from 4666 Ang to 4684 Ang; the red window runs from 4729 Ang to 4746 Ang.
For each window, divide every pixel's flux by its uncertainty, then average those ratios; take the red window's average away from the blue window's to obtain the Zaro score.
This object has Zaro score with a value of -1.7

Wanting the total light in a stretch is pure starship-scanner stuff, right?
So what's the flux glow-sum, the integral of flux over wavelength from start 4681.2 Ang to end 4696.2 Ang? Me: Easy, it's 354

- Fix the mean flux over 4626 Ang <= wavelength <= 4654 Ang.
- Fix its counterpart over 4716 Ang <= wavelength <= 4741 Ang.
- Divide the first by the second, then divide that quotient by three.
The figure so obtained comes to 0.329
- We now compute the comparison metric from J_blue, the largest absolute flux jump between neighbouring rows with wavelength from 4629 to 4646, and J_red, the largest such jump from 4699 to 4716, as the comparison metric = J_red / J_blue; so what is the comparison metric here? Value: 0.52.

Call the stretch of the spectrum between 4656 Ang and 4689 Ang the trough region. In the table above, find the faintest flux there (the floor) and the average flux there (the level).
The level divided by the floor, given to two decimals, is 1.06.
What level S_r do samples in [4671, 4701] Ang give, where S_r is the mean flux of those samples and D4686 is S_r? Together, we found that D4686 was 23.27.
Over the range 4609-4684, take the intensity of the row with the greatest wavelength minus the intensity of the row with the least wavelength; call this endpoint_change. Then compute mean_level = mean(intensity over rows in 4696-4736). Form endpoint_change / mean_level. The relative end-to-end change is -0.07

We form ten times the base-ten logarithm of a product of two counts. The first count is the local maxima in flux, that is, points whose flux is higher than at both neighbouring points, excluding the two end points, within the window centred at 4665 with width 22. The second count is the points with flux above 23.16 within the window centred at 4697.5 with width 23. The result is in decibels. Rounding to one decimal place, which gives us 9.0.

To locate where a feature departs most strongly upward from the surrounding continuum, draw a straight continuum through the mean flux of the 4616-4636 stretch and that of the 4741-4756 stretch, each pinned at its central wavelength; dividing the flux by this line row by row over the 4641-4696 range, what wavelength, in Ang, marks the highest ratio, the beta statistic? 4660.0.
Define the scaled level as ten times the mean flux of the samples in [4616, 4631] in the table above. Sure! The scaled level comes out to 232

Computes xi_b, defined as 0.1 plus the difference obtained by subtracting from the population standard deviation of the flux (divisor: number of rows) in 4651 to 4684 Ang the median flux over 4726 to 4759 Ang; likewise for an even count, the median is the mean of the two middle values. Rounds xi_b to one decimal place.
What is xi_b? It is -22.0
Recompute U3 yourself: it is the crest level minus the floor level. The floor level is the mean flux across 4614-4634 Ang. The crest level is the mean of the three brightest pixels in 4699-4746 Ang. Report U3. 1.3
